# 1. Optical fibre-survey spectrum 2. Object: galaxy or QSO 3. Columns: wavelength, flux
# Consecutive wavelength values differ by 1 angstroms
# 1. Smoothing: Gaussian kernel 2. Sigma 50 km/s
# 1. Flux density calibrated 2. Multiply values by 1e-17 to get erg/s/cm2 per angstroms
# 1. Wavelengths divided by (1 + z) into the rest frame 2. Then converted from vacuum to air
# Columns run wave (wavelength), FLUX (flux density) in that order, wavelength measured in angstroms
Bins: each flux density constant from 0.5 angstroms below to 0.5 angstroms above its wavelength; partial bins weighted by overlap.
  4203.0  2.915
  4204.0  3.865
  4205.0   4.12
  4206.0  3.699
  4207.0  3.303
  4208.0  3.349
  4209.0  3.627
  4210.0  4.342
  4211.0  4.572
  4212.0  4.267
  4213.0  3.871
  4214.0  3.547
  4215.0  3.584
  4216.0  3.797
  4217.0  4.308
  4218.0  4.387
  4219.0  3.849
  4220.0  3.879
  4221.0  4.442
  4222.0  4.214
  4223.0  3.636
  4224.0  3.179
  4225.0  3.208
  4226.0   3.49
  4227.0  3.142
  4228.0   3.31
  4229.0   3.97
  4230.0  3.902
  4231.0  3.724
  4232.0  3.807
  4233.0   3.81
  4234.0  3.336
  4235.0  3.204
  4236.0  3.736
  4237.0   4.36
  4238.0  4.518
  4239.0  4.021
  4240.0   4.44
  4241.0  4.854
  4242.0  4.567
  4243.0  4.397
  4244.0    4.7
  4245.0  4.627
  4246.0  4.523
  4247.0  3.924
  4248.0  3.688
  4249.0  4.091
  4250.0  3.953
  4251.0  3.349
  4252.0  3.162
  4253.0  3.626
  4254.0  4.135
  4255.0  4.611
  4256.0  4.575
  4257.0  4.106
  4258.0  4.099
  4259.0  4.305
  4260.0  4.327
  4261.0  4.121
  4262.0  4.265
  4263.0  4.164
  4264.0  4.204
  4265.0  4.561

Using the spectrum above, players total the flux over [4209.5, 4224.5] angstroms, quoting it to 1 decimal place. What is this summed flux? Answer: 59.9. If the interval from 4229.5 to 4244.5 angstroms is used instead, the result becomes 61.4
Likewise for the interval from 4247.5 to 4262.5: 60.4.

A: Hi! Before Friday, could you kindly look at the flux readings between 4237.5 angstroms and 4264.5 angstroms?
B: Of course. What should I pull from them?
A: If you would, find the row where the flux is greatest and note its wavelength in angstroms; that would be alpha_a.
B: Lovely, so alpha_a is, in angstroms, 4241.0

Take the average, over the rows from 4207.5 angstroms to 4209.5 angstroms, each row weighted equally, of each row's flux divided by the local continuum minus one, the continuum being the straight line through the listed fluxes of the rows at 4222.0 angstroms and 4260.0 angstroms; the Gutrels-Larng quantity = -0.16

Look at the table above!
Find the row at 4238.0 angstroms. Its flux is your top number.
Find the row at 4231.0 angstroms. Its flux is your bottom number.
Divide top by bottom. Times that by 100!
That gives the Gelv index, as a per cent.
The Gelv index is 121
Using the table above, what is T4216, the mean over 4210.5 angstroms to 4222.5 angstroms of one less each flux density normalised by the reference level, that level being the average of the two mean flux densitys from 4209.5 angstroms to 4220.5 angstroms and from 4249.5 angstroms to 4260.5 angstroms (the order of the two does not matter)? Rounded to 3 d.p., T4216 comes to -0.007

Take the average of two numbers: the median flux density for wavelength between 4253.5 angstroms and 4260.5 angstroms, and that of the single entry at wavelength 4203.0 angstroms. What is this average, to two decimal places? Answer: 3.61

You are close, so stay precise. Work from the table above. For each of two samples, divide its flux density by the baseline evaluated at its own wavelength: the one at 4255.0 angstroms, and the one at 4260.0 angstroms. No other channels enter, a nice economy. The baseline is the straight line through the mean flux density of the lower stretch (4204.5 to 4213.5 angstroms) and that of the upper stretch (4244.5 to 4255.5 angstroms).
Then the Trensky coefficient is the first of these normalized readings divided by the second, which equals 1.07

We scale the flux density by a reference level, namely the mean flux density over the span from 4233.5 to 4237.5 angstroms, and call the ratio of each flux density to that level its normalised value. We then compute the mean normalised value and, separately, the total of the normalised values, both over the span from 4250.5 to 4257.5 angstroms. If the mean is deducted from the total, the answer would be 6.5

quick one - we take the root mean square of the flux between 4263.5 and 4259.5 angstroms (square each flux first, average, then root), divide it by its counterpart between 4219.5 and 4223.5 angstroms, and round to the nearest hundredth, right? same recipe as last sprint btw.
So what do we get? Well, 1.04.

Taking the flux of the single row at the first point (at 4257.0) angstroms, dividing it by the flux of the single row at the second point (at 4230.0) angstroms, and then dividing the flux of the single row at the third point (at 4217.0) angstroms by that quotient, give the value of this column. 4.09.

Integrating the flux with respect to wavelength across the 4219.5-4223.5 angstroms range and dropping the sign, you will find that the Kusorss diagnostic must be 16.2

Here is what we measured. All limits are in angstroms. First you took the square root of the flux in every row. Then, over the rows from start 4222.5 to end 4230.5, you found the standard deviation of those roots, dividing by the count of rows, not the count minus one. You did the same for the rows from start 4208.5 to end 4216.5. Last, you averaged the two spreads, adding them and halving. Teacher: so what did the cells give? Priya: 0.086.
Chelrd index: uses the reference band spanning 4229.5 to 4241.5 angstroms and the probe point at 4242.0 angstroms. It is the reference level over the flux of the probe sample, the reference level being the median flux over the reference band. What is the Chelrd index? 0.84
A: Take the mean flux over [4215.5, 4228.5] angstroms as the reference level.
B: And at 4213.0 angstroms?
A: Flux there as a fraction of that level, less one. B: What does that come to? 0.03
